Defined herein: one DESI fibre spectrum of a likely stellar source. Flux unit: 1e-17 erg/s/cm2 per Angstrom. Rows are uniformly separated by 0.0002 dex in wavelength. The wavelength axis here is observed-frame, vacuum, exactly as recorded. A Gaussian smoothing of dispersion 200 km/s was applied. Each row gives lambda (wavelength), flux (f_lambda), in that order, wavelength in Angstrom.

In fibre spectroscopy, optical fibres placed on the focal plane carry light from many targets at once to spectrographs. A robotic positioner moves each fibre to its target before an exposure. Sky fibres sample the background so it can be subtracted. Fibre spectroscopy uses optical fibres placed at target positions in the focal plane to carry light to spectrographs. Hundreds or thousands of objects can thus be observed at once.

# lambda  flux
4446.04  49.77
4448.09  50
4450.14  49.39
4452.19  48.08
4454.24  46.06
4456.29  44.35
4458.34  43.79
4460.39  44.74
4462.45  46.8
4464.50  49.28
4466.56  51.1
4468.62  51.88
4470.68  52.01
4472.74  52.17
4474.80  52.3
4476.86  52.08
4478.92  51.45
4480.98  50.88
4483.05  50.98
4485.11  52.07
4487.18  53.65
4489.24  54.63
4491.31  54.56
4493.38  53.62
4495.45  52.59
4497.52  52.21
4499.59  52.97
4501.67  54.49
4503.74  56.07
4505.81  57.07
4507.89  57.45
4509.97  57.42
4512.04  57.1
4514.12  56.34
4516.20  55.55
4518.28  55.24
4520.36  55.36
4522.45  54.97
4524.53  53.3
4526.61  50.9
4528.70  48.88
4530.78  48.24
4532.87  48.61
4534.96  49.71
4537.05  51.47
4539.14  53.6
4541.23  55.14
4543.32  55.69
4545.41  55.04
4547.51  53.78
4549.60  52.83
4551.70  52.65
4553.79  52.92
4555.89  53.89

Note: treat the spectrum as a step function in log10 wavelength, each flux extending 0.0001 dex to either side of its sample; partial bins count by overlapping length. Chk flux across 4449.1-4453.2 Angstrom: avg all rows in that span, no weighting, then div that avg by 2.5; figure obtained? 19.5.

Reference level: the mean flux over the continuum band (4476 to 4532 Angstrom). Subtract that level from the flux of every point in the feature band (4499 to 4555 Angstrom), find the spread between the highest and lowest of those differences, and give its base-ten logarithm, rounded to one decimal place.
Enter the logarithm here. 1.0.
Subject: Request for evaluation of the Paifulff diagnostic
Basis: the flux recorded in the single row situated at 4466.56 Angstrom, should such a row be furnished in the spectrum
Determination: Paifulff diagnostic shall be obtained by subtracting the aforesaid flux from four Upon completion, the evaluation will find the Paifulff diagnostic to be -47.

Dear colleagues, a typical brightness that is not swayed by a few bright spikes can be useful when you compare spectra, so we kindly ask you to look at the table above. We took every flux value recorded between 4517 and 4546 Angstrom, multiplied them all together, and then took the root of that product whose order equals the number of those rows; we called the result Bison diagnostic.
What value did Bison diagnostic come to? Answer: 52.5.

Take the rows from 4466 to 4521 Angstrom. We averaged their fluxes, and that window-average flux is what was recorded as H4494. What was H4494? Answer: 53.8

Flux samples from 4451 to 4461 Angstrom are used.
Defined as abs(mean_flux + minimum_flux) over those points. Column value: 89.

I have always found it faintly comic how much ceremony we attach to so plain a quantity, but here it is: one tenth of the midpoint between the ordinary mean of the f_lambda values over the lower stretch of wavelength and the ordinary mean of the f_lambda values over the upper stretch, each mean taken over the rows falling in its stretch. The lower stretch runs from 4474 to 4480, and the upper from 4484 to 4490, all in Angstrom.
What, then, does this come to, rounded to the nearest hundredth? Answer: 5.27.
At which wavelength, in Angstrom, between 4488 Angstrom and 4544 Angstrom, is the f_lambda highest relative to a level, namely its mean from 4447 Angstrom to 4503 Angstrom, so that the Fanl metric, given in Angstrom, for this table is 4507.89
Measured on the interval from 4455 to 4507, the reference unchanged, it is 4505.81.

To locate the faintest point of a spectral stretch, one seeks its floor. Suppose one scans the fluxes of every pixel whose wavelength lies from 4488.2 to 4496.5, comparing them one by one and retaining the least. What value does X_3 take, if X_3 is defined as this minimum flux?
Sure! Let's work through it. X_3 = 52.59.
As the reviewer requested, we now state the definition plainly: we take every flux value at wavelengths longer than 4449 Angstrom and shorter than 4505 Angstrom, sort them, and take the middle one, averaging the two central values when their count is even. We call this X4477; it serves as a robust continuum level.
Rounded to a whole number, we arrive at 52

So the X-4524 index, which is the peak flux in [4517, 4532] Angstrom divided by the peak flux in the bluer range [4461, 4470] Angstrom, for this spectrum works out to 1.07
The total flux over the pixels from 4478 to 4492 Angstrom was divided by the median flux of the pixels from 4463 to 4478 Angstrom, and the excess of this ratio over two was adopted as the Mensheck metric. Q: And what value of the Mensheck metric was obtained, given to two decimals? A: 5.08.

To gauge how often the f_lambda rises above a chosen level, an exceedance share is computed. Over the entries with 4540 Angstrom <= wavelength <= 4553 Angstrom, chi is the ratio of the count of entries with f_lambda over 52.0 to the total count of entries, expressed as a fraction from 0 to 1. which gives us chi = 1.0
